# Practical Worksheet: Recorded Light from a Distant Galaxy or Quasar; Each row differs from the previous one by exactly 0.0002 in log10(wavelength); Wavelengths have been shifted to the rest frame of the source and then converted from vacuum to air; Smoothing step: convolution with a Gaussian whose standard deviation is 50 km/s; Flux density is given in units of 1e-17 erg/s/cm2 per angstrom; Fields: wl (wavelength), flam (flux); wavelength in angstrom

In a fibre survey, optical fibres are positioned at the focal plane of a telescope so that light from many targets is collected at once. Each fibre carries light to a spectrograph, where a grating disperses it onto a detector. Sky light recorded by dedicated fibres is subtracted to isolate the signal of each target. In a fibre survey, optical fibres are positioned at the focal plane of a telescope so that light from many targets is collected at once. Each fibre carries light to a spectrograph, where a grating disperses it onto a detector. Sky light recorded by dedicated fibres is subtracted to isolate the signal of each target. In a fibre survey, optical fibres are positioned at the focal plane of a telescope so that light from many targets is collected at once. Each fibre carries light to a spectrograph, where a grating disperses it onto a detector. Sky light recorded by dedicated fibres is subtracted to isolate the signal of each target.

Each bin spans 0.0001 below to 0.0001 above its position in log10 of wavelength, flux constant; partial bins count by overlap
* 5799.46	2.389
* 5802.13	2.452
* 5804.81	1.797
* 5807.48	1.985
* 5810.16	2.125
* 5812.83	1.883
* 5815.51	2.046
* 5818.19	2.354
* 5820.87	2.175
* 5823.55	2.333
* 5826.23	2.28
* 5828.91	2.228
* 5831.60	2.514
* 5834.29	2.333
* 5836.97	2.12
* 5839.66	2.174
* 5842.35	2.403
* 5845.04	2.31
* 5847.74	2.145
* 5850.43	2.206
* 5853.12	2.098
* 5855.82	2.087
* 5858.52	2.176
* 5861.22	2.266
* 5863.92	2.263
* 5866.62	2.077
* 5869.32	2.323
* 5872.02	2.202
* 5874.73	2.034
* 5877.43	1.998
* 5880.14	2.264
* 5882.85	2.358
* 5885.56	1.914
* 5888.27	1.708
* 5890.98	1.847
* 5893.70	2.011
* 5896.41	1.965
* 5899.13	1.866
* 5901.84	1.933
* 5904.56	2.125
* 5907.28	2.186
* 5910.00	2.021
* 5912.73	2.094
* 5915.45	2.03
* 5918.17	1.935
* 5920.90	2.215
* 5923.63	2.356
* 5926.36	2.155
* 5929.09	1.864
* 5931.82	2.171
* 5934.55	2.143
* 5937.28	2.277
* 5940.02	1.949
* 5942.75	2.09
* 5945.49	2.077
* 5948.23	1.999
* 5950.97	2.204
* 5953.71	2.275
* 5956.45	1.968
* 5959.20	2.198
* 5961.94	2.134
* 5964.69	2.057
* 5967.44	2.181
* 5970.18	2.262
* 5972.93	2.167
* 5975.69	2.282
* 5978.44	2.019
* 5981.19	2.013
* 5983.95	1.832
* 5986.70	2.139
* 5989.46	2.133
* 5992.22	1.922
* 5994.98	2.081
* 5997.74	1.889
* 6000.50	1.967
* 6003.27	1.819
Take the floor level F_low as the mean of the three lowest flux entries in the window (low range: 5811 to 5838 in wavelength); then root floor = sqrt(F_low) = 1.42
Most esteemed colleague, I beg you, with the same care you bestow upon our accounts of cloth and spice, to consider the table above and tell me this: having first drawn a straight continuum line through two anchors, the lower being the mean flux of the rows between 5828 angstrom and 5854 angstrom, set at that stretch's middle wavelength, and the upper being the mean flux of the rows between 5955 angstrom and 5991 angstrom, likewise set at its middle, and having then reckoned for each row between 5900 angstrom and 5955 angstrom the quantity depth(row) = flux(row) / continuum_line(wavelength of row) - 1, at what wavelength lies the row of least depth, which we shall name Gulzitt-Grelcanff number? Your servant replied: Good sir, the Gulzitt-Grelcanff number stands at 5929.09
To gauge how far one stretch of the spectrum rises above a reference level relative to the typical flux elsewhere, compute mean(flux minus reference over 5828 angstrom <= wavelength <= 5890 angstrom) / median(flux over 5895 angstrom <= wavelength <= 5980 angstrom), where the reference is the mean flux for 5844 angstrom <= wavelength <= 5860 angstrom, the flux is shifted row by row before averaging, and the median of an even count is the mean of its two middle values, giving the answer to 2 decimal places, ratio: 0.01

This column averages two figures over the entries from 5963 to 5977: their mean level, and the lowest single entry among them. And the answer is 2.12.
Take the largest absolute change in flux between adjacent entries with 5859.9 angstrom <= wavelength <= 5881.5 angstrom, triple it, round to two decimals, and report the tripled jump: 0.80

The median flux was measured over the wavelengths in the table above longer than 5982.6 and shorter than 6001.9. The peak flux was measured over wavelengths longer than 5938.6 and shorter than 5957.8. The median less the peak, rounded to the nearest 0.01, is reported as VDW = -0.31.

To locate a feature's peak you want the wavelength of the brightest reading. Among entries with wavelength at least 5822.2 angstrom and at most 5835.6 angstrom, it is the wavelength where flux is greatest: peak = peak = 5831.60 angstrom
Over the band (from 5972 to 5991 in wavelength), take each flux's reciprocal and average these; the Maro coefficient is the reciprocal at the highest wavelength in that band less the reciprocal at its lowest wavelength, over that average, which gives 0.02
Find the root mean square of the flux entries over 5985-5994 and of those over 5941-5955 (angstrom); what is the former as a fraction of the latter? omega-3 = 0.97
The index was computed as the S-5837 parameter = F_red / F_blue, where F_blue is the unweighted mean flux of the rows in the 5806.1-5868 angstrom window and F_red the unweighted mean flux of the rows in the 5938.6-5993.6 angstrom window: 0.95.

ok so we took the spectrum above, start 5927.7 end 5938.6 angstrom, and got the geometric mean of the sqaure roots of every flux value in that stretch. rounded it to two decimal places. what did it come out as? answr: 1.45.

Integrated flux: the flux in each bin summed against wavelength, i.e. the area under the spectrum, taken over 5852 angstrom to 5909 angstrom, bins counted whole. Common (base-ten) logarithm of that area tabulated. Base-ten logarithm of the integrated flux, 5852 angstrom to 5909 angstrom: 2.07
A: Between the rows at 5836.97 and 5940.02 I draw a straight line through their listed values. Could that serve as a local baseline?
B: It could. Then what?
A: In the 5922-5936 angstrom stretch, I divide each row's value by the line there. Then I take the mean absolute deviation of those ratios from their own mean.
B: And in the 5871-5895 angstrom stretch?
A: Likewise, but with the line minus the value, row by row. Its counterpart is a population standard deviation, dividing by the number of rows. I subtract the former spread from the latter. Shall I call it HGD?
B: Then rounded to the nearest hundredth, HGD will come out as 0.13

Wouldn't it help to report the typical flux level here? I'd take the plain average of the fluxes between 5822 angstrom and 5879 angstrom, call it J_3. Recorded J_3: 2.22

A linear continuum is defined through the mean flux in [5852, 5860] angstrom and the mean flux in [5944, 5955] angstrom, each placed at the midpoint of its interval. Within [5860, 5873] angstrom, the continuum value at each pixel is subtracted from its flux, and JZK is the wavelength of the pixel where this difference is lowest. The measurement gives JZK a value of 5866.62 angstrom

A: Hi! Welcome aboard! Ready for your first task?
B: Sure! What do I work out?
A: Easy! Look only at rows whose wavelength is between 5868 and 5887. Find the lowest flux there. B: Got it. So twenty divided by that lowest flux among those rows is 10.45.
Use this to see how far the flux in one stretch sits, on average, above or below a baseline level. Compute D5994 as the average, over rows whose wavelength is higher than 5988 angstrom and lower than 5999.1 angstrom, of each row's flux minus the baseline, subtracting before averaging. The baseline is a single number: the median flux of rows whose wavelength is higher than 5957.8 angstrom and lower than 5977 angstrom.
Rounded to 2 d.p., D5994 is -0.17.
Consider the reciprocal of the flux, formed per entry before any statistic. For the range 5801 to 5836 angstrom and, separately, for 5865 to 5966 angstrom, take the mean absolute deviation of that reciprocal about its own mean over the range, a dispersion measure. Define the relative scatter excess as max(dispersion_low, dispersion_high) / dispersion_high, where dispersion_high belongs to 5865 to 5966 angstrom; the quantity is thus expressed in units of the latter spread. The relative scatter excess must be 1.3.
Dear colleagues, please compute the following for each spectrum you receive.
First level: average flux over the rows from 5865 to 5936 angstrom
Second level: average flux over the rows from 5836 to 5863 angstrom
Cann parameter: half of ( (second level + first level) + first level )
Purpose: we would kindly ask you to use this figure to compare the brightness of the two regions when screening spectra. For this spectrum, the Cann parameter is 3.17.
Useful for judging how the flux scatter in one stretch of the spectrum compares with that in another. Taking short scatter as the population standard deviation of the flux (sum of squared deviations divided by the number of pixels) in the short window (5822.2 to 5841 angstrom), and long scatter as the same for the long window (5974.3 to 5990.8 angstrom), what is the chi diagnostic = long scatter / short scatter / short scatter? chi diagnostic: 9.8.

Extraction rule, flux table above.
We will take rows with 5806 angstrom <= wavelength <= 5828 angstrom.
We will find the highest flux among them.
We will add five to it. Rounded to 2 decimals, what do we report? 7.35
